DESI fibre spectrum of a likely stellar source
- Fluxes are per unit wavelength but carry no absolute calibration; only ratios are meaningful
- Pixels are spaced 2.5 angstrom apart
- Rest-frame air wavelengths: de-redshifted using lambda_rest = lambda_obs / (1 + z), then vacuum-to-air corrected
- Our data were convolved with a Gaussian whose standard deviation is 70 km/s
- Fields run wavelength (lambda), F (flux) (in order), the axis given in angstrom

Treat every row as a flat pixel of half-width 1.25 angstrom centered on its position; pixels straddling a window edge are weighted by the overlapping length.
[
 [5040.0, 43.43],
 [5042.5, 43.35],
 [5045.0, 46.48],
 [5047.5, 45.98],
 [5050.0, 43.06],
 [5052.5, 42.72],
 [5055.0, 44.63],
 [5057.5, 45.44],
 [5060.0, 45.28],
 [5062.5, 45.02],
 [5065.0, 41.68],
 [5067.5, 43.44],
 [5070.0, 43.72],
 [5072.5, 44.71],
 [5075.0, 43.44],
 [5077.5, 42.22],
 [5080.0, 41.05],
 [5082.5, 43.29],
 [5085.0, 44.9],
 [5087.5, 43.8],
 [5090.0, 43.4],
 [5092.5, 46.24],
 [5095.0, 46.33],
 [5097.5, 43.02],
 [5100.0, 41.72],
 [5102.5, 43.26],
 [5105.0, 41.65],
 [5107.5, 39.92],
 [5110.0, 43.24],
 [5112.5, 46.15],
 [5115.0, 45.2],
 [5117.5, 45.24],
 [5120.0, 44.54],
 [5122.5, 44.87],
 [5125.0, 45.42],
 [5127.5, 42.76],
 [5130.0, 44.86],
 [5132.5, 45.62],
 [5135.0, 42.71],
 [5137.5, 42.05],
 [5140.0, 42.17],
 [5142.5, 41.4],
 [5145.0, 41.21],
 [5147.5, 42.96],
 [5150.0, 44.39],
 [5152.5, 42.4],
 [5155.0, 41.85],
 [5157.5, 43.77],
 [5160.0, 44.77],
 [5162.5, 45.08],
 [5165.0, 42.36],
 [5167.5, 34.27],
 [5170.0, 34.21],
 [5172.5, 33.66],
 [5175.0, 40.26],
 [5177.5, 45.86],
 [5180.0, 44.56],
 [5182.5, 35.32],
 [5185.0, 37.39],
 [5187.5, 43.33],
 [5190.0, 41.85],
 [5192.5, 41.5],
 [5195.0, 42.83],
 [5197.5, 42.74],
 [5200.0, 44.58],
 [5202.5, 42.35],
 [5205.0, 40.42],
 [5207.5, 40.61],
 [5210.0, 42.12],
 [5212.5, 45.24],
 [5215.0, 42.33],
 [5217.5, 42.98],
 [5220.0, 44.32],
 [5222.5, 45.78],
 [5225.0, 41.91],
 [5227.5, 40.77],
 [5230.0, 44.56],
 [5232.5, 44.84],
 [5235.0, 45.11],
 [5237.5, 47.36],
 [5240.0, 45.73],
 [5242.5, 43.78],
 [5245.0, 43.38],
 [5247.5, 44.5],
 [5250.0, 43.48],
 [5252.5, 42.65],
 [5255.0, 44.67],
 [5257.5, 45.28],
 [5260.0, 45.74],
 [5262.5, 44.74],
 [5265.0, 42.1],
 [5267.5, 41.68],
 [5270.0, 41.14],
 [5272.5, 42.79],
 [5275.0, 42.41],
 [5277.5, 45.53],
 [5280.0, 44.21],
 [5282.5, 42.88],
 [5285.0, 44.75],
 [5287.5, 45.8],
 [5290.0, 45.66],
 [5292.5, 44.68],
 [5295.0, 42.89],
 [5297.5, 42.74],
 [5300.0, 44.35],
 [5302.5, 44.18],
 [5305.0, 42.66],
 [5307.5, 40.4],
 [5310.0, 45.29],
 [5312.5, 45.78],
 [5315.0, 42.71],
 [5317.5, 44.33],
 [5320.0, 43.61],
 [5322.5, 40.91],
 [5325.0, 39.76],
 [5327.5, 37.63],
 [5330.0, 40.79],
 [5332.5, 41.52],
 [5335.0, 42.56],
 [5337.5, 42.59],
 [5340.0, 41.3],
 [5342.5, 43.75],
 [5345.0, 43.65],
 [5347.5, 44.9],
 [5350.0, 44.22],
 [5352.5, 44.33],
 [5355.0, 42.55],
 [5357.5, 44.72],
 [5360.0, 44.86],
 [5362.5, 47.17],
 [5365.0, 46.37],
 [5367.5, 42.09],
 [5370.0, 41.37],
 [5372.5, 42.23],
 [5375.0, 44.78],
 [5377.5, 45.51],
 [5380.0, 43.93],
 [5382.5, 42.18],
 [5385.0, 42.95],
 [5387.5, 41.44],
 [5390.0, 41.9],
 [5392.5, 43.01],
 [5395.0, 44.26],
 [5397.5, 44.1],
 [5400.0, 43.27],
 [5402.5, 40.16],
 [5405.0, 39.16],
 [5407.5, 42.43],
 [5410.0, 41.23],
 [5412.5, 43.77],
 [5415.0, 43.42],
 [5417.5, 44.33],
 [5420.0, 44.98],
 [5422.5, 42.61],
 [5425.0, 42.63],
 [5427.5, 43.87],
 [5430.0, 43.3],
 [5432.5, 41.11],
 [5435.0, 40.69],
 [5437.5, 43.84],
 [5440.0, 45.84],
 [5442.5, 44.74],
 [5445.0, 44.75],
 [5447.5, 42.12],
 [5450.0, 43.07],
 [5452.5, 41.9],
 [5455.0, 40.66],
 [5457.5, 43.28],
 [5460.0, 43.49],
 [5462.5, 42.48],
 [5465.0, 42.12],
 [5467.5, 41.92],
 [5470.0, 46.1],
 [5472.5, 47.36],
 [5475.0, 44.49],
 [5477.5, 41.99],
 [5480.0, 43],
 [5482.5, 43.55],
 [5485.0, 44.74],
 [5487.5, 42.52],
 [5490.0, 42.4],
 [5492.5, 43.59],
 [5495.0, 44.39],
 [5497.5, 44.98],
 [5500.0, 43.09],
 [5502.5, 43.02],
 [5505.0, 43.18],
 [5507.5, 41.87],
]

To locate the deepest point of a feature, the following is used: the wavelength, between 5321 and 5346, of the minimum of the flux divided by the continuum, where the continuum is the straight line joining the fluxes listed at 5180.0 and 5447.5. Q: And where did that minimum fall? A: 5327.5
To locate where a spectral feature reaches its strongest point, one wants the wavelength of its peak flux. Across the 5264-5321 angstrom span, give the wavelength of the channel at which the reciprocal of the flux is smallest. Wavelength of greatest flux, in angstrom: 5287.5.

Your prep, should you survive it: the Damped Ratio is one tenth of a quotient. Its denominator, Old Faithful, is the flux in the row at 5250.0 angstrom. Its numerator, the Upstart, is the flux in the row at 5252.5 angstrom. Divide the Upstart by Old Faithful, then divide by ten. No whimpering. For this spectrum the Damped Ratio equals 0.098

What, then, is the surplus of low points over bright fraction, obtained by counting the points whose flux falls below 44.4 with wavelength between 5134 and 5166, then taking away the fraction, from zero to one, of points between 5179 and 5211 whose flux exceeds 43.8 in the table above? 11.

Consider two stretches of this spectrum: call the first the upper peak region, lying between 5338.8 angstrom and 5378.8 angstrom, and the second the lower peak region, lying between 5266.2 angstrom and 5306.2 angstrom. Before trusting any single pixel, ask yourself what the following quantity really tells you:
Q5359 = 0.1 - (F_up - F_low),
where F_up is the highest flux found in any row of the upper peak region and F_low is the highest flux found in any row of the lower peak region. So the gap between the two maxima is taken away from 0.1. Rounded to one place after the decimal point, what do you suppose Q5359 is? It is -1.3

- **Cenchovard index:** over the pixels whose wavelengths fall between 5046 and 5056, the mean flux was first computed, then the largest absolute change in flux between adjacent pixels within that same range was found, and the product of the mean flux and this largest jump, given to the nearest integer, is 129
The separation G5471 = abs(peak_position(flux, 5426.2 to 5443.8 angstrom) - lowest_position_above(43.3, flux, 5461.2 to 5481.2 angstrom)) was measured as 30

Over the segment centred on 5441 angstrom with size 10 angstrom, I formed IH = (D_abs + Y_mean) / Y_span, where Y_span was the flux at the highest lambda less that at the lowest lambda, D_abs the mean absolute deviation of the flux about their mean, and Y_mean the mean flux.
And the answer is 50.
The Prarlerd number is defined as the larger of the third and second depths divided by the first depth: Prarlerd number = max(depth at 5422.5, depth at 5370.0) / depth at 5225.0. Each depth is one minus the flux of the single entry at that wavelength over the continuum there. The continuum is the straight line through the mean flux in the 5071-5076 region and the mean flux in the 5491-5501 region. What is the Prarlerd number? 1.2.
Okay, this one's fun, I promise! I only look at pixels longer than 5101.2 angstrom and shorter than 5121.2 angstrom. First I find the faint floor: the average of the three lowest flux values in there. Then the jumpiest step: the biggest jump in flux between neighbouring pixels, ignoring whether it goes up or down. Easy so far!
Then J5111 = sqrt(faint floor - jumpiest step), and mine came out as 6.19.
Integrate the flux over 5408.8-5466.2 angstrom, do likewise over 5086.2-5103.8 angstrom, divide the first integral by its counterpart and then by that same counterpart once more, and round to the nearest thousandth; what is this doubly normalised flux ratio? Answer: 0.004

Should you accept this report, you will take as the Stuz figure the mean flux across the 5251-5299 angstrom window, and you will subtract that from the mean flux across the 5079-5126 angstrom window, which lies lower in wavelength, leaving 0.05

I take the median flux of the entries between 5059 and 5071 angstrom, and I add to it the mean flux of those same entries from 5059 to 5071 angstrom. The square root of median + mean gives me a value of 9.36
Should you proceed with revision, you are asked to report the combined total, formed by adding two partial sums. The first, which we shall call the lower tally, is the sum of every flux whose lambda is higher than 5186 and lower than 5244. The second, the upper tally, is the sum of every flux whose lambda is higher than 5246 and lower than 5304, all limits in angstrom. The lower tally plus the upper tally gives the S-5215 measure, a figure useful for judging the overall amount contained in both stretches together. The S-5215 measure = 2006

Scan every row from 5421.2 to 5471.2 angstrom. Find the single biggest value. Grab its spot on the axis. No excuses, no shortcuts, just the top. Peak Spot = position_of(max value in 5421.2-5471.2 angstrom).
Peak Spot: 5470.0 angstrom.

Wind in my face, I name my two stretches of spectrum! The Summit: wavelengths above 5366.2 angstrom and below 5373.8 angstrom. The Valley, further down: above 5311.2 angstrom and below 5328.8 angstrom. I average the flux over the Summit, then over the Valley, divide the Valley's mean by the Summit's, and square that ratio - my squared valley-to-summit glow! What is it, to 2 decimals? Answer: 1.01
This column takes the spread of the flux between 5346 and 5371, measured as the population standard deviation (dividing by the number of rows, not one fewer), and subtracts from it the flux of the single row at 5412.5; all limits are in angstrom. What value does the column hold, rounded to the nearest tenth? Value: -42.0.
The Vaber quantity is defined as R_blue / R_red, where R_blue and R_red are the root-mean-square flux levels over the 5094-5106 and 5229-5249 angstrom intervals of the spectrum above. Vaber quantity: 0.96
